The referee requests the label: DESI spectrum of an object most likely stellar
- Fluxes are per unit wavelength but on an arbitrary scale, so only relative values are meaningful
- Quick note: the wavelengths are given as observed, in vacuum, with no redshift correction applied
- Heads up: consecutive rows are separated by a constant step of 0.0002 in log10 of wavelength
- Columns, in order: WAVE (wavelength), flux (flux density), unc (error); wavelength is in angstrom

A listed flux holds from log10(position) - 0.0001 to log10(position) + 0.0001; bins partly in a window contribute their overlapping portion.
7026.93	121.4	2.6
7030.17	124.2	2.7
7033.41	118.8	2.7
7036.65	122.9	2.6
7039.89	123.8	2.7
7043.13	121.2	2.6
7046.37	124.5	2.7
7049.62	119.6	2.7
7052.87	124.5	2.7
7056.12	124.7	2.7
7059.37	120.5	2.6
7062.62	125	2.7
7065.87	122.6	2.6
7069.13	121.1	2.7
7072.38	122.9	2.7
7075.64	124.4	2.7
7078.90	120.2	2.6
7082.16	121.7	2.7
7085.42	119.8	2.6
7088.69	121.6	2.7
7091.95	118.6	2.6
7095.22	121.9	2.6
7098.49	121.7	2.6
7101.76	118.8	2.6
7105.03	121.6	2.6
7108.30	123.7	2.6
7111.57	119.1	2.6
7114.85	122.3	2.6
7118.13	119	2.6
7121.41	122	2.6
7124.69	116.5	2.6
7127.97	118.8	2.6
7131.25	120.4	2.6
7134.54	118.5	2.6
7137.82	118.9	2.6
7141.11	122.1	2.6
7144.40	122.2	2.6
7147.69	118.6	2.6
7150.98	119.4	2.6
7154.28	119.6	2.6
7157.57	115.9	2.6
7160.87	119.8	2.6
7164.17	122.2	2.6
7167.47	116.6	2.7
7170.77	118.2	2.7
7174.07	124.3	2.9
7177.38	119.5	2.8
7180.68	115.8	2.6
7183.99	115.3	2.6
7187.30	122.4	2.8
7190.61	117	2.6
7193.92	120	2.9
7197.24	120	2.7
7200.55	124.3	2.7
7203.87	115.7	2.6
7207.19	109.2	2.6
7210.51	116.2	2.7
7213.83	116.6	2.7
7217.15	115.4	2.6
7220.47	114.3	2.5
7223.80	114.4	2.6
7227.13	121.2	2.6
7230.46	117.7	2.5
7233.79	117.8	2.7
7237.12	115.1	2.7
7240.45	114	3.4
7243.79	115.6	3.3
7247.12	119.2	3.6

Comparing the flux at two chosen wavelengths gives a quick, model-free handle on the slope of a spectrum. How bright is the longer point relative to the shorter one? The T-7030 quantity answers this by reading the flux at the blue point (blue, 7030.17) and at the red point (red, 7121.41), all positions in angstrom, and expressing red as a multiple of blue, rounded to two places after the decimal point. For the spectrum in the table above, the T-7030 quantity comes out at 0.98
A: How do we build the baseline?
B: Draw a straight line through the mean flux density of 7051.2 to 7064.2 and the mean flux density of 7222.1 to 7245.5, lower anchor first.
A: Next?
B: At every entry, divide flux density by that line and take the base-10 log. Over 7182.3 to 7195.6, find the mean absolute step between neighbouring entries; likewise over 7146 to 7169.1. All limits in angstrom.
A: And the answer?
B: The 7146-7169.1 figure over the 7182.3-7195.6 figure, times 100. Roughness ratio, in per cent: 54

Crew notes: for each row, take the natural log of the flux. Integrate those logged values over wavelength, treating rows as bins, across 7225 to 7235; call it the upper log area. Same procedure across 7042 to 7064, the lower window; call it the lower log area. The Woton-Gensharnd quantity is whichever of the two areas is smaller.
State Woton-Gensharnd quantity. 48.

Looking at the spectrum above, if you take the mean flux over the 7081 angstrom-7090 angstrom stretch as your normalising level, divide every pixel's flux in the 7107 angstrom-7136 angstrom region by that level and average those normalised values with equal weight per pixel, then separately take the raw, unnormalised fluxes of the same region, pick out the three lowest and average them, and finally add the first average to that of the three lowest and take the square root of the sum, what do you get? 10.9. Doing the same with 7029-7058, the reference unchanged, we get 11.0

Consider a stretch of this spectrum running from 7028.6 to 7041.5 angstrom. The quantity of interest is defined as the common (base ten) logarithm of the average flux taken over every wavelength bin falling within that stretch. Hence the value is 2.09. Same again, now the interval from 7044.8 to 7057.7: 2.09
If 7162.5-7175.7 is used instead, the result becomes 2.08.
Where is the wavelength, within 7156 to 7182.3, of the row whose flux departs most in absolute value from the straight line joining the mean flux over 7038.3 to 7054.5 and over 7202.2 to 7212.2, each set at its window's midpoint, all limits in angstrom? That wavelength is 7174.07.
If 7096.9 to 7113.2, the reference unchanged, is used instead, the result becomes 7108.30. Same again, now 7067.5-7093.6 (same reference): 7075.64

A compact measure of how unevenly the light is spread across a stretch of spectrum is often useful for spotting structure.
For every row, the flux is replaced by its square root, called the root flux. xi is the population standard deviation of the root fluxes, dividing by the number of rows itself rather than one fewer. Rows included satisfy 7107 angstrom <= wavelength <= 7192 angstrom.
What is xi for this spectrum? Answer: 0.113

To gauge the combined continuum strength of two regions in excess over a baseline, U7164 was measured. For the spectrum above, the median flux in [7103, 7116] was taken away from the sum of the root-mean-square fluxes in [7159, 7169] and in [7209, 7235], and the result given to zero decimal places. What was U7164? 114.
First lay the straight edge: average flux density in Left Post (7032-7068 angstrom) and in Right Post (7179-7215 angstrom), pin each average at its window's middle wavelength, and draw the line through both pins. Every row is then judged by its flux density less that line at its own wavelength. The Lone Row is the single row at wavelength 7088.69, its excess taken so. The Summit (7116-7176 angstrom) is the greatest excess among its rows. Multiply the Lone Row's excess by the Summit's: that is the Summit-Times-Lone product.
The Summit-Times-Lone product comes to 2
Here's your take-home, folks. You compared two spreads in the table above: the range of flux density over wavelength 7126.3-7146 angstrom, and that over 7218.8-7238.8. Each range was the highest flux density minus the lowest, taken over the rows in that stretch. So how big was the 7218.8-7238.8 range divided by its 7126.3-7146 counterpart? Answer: 1.9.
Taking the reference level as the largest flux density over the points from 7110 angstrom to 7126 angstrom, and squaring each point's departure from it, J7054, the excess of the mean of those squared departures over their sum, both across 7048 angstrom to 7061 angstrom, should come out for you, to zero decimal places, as -16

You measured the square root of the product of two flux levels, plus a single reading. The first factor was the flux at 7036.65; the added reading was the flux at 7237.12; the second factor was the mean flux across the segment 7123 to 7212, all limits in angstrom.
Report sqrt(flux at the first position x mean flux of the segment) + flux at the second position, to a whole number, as 236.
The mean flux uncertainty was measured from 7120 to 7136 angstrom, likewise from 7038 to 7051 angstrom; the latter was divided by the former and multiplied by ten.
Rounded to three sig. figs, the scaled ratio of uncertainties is 10.3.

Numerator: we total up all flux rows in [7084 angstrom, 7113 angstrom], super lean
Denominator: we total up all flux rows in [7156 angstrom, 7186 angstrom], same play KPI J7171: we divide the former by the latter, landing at 1.02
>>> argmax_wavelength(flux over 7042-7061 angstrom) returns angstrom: 7056.12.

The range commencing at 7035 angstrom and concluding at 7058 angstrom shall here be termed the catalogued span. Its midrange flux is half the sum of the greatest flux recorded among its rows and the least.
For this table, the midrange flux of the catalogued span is 122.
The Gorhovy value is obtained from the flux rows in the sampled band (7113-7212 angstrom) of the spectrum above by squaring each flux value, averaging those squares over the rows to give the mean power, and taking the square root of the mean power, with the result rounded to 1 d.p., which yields 119.1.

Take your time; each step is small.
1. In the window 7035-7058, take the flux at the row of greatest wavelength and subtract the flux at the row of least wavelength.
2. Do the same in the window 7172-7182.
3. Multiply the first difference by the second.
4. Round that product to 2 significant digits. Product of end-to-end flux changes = -15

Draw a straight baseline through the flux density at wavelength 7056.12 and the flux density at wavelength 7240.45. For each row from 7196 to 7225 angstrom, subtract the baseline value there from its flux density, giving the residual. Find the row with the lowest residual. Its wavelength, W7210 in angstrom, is 7207.19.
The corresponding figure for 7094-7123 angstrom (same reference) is 7101.76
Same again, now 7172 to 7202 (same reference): 7183.99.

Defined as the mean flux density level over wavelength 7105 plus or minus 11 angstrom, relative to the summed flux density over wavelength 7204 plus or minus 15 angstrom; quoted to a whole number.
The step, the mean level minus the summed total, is -933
